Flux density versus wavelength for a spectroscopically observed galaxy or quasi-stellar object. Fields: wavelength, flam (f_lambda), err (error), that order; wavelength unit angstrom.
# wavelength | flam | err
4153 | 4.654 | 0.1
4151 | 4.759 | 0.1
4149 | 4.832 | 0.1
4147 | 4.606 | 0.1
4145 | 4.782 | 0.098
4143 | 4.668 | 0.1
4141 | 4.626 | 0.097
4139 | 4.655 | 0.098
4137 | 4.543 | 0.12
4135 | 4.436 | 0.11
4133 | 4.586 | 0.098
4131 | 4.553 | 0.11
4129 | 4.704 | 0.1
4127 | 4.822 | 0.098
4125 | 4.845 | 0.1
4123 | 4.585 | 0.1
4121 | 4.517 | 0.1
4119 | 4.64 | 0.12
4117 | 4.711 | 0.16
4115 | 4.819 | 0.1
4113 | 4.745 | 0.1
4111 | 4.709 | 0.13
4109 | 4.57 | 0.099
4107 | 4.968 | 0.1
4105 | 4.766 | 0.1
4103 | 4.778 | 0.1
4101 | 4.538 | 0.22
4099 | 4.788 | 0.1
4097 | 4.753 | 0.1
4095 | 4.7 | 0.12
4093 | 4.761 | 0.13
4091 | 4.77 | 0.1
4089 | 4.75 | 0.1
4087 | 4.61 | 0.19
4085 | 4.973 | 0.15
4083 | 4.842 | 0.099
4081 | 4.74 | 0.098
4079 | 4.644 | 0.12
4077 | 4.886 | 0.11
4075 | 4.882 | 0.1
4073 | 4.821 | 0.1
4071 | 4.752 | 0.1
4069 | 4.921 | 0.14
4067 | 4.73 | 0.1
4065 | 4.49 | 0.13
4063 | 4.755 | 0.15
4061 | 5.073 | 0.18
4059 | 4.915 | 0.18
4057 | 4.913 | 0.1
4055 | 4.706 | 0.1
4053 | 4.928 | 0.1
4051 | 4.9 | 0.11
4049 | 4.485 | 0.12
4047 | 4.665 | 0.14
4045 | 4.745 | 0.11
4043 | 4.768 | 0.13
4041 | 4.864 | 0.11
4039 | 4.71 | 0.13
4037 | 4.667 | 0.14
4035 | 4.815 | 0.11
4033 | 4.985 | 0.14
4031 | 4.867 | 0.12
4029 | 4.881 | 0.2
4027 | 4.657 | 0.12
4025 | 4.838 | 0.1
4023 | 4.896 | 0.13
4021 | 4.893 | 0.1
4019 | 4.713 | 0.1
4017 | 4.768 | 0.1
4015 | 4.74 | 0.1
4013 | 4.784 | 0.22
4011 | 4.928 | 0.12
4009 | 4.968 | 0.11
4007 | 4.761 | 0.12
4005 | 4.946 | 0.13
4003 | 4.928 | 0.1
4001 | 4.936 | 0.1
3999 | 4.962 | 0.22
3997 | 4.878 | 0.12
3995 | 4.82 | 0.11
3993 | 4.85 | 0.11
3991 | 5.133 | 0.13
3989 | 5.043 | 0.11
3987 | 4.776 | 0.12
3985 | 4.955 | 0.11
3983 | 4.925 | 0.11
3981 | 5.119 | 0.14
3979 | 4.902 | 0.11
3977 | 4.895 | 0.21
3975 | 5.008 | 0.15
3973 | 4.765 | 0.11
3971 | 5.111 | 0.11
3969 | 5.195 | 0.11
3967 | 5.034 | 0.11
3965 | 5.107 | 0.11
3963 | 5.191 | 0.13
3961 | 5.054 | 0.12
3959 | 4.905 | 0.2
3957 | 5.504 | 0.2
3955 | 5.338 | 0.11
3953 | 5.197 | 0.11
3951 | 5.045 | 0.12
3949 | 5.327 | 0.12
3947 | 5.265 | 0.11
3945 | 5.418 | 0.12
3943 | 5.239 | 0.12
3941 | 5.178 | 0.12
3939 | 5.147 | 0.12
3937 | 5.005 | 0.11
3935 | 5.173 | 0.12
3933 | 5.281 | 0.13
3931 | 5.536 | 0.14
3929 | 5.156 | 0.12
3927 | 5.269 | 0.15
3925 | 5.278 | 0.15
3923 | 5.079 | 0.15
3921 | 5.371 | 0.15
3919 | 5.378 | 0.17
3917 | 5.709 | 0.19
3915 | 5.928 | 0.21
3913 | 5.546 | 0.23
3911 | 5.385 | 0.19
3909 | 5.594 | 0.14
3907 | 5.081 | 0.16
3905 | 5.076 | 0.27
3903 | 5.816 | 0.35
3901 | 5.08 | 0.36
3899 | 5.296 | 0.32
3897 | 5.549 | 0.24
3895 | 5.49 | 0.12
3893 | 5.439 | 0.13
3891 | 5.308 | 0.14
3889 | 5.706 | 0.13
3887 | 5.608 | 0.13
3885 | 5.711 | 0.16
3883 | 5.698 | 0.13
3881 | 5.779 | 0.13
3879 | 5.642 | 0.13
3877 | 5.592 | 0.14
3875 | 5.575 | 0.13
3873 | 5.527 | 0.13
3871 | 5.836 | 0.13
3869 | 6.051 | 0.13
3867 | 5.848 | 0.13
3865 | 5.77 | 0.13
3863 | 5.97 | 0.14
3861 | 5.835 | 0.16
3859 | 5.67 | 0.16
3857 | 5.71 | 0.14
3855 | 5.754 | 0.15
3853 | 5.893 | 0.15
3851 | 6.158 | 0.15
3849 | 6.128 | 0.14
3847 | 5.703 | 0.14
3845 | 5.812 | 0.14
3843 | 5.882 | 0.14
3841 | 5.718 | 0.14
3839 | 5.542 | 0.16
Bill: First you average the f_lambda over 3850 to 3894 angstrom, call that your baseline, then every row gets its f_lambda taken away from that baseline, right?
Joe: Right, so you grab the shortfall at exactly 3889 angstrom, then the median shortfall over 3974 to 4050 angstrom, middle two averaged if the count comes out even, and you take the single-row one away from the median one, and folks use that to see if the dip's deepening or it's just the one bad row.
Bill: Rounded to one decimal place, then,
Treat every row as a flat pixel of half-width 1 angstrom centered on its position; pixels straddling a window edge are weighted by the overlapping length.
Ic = 0.8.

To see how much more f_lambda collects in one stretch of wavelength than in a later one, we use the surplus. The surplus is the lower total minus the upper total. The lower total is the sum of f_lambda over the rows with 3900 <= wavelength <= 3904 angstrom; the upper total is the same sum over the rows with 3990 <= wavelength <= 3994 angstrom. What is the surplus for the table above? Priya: 0.9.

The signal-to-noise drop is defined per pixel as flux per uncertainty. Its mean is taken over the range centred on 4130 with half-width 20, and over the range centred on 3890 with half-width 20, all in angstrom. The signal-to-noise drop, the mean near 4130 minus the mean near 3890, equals 8.8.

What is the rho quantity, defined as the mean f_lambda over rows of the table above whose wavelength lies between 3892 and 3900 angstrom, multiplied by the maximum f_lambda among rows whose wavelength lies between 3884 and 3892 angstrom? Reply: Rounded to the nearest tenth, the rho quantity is 31.1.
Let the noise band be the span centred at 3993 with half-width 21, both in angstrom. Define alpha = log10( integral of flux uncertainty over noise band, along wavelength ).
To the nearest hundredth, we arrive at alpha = 0.74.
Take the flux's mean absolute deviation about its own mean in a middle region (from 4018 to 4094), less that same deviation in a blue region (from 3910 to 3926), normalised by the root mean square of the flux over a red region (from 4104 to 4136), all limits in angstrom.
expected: -0.021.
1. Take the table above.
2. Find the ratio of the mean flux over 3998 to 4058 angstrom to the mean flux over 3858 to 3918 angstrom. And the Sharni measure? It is 0.86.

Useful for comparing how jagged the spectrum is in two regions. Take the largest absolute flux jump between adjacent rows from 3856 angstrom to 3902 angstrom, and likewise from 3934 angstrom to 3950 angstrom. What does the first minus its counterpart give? 0.22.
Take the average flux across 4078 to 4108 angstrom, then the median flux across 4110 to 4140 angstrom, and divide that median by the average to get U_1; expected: 0.98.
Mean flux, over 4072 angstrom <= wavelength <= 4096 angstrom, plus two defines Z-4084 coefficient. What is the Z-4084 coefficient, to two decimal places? 6.78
